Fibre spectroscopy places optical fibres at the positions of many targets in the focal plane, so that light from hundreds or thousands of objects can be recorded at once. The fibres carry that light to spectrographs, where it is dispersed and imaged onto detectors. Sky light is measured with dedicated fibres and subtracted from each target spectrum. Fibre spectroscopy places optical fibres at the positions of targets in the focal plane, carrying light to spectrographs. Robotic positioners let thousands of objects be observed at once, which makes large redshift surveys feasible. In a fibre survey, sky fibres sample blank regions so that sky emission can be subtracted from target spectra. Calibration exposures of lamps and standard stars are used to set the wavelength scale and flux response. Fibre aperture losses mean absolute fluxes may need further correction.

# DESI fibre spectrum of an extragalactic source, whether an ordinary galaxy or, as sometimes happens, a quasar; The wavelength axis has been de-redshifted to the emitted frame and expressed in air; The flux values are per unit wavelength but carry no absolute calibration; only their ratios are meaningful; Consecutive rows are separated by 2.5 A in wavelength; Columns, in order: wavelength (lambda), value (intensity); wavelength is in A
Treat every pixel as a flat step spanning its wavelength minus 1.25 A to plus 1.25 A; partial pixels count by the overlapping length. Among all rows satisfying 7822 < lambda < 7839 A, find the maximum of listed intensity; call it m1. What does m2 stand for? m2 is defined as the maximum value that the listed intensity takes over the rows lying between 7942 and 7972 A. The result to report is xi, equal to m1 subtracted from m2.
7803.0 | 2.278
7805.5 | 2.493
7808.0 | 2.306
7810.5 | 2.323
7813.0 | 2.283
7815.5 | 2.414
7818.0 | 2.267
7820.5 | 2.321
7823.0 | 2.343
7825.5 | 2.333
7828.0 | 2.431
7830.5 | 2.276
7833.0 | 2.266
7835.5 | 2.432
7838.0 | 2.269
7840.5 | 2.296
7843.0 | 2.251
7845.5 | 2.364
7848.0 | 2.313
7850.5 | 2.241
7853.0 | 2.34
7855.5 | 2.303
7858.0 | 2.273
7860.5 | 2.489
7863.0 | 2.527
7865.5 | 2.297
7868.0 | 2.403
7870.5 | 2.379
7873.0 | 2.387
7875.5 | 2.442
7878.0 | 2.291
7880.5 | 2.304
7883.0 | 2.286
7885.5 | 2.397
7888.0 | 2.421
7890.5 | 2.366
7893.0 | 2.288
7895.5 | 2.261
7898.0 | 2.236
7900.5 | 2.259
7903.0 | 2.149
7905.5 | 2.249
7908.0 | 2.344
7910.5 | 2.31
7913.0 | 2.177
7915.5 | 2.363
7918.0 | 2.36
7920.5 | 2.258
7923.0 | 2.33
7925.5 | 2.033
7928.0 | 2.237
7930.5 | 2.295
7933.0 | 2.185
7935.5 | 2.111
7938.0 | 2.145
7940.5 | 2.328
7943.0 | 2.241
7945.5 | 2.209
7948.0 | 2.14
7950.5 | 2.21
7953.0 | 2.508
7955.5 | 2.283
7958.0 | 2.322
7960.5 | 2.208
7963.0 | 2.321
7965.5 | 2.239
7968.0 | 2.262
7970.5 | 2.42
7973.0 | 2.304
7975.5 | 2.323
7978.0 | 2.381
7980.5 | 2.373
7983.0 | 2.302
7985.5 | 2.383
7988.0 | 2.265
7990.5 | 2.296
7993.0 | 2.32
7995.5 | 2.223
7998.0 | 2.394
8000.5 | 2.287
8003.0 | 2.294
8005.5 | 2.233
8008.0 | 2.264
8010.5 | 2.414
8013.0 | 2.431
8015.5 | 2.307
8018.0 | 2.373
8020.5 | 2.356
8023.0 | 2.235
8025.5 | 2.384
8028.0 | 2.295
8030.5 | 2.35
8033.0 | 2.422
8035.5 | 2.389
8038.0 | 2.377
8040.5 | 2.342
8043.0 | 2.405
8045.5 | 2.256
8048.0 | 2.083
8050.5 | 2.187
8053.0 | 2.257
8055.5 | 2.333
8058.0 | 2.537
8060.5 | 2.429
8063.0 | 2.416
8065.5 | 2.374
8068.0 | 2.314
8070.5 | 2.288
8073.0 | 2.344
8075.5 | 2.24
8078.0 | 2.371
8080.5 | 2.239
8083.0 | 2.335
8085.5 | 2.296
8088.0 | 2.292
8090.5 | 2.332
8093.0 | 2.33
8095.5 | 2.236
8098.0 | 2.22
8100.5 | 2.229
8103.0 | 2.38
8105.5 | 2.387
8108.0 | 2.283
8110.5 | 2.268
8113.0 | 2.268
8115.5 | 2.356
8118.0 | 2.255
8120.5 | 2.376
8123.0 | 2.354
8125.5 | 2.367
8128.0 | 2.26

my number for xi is 0.076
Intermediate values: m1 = 2.432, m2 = 2.508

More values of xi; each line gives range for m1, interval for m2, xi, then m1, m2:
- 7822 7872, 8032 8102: 0.010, 2.527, 2.537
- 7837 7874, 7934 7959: -0.019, 2.527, 2.508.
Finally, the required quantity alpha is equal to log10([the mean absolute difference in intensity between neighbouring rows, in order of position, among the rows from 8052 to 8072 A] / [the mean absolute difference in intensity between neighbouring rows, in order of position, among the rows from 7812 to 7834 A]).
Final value -0.02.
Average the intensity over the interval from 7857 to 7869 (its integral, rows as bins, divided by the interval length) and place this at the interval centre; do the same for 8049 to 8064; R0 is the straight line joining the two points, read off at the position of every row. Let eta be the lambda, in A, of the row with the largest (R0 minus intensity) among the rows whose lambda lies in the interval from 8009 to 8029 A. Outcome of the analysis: 8023.0 A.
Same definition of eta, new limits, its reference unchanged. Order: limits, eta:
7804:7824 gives 7818.0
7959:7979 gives 7960.5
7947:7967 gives 7948.0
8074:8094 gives 8075.5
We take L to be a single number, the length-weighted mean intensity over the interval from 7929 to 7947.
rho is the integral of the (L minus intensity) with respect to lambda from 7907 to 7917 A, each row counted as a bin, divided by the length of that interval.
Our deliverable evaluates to -0.083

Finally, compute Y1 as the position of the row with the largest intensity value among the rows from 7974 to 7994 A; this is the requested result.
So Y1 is 7985.5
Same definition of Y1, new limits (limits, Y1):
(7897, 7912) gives 7908.0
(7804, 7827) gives 7805.5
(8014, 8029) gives 8025.5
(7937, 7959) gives 7953.0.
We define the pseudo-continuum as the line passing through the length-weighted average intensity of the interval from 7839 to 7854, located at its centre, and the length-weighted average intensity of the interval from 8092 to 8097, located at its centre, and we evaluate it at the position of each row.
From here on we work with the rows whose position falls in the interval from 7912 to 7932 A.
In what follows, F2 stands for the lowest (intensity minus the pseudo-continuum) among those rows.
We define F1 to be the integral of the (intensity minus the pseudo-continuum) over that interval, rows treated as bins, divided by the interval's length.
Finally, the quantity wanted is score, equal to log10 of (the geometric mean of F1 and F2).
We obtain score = -1.01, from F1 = -0.04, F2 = -0.26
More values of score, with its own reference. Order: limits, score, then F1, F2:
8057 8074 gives -1.53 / 0.10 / 0.01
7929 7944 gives -0.94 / -0.07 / -0.18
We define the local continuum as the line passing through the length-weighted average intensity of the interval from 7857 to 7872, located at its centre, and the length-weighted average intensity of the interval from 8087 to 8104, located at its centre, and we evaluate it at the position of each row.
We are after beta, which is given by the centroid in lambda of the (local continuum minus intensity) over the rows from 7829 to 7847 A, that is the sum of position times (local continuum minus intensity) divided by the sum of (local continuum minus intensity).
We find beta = 7837.5 A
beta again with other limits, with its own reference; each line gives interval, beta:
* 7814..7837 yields 7825.0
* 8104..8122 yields 8113.3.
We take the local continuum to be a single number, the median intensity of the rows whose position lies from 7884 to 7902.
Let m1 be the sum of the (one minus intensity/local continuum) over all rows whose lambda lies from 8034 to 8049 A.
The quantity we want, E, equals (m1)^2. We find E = 0.0029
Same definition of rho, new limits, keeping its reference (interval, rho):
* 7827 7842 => -0.110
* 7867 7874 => -0.174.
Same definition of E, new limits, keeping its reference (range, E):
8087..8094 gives 0.0015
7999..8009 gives 0.0010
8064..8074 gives 0.0054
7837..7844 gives 0.0004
